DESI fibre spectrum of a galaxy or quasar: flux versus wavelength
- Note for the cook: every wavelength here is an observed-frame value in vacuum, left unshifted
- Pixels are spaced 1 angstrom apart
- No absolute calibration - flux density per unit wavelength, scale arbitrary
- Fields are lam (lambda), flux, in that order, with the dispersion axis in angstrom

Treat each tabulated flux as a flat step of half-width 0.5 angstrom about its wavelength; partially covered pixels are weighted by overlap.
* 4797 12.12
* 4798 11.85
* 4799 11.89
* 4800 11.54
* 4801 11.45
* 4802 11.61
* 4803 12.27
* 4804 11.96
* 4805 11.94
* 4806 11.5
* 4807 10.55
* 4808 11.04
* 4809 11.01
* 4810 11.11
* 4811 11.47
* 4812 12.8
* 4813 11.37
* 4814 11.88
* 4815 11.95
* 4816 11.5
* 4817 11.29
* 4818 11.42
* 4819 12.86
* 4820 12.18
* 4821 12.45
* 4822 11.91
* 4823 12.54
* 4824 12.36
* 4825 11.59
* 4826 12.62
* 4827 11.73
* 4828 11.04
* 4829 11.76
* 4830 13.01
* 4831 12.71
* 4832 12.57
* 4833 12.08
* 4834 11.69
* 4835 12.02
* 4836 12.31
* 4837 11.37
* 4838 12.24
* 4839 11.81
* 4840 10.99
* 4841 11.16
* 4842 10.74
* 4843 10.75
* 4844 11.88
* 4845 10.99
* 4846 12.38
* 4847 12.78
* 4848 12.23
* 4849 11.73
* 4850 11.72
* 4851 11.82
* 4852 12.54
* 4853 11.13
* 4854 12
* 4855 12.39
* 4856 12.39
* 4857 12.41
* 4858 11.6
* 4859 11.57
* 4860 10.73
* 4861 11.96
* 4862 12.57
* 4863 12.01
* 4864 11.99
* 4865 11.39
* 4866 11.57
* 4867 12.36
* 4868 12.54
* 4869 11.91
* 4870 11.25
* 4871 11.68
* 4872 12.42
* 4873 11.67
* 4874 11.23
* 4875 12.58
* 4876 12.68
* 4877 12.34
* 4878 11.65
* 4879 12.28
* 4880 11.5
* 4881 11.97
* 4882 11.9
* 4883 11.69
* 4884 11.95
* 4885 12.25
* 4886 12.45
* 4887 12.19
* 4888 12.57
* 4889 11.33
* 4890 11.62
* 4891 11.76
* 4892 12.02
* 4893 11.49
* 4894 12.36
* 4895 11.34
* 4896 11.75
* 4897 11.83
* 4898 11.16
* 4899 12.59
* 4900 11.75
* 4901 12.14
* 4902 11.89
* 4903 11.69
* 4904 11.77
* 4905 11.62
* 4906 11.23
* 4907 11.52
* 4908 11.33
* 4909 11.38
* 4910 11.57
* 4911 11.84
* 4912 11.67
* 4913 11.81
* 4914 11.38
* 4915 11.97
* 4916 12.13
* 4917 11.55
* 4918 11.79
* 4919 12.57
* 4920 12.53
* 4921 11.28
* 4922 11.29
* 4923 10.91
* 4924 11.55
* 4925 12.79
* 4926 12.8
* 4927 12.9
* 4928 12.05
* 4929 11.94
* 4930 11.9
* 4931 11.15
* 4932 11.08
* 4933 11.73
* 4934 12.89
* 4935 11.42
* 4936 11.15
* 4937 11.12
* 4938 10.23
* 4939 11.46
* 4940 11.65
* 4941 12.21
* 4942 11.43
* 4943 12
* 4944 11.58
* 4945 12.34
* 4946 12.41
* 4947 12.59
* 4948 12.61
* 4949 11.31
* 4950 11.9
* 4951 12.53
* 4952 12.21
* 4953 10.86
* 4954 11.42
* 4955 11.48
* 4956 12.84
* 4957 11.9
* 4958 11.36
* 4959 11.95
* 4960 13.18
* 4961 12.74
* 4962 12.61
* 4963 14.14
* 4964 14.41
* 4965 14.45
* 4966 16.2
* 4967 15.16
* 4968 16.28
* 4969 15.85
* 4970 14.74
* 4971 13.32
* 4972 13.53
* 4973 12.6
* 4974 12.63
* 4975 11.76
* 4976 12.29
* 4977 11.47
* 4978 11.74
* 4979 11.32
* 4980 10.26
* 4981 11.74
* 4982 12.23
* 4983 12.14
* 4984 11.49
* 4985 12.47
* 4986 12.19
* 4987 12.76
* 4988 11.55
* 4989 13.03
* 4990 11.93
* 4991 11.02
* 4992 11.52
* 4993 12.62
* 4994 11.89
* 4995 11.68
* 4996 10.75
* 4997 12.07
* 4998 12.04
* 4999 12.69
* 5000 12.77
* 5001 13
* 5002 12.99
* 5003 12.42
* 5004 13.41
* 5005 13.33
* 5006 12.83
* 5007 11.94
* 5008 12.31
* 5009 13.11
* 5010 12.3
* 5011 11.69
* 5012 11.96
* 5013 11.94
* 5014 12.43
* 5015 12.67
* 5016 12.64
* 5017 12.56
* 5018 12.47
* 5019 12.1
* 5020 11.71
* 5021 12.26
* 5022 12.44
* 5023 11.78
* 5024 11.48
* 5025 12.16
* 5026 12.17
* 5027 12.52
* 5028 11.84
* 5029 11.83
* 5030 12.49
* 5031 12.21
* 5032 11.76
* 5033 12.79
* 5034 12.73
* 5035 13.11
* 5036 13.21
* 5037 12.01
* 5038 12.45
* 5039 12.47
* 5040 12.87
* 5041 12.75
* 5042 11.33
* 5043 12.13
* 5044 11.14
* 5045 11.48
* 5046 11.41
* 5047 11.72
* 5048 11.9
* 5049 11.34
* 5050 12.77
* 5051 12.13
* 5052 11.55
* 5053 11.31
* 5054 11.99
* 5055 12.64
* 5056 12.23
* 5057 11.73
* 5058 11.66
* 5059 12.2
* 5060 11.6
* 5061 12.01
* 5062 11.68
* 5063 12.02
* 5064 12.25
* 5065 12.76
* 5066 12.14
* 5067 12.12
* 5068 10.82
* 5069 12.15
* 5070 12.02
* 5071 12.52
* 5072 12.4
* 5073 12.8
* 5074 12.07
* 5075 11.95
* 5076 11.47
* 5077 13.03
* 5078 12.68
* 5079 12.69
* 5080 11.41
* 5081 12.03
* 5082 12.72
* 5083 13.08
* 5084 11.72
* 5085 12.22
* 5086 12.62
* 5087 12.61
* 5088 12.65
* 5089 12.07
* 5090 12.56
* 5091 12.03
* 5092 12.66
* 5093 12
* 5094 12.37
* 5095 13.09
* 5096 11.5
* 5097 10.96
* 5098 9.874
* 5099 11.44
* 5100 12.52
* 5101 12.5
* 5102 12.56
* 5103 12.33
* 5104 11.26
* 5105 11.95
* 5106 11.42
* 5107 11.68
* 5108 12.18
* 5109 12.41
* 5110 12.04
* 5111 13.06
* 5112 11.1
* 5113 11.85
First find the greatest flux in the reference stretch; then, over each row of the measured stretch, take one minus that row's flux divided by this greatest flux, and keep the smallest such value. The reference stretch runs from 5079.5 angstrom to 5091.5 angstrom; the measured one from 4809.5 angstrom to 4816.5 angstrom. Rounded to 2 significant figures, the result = 0.021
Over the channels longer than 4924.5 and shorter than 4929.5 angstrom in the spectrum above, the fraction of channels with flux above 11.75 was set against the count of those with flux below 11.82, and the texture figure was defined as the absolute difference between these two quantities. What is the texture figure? 1.0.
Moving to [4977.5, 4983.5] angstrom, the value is 3.7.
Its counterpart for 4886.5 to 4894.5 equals 3.4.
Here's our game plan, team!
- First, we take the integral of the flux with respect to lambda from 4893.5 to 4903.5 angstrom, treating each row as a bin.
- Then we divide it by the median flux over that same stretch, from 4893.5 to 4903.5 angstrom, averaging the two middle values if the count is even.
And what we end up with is 10.1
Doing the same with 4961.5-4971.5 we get 10.1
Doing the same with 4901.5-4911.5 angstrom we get 10.0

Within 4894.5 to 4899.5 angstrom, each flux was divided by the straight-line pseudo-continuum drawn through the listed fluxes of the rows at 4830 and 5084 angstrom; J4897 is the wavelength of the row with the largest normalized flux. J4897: 4899 angstrom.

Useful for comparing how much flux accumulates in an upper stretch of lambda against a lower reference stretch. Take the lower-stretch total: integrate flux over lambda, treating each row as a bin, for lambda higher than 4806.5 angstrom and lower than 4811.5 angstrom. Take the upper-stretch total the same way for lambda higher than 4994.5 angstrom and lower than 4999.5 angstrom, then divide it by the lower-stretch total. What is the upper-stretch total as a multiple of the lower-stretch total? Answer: 1.07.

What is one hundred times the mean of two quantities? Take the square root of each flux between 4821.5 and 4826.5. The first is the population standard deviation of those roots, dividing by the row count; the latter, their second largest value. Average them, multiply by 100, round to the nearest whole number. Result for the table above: 180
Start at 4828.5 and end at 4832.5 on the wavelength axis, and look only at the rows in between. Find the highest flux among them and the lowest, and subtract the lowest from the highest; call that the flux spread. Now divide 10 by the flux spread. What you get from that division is 8.0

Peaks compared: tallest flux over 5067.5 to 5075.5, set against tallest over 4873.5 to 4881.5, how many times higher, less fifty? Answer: -48.99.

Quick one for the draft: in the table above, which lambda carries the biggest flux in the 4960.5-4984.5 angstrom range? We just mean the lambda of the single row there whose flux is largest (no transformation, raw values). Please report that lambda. 4968 angstrom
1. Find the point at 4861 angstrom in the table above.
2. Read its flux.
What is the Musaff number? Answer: 11.96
